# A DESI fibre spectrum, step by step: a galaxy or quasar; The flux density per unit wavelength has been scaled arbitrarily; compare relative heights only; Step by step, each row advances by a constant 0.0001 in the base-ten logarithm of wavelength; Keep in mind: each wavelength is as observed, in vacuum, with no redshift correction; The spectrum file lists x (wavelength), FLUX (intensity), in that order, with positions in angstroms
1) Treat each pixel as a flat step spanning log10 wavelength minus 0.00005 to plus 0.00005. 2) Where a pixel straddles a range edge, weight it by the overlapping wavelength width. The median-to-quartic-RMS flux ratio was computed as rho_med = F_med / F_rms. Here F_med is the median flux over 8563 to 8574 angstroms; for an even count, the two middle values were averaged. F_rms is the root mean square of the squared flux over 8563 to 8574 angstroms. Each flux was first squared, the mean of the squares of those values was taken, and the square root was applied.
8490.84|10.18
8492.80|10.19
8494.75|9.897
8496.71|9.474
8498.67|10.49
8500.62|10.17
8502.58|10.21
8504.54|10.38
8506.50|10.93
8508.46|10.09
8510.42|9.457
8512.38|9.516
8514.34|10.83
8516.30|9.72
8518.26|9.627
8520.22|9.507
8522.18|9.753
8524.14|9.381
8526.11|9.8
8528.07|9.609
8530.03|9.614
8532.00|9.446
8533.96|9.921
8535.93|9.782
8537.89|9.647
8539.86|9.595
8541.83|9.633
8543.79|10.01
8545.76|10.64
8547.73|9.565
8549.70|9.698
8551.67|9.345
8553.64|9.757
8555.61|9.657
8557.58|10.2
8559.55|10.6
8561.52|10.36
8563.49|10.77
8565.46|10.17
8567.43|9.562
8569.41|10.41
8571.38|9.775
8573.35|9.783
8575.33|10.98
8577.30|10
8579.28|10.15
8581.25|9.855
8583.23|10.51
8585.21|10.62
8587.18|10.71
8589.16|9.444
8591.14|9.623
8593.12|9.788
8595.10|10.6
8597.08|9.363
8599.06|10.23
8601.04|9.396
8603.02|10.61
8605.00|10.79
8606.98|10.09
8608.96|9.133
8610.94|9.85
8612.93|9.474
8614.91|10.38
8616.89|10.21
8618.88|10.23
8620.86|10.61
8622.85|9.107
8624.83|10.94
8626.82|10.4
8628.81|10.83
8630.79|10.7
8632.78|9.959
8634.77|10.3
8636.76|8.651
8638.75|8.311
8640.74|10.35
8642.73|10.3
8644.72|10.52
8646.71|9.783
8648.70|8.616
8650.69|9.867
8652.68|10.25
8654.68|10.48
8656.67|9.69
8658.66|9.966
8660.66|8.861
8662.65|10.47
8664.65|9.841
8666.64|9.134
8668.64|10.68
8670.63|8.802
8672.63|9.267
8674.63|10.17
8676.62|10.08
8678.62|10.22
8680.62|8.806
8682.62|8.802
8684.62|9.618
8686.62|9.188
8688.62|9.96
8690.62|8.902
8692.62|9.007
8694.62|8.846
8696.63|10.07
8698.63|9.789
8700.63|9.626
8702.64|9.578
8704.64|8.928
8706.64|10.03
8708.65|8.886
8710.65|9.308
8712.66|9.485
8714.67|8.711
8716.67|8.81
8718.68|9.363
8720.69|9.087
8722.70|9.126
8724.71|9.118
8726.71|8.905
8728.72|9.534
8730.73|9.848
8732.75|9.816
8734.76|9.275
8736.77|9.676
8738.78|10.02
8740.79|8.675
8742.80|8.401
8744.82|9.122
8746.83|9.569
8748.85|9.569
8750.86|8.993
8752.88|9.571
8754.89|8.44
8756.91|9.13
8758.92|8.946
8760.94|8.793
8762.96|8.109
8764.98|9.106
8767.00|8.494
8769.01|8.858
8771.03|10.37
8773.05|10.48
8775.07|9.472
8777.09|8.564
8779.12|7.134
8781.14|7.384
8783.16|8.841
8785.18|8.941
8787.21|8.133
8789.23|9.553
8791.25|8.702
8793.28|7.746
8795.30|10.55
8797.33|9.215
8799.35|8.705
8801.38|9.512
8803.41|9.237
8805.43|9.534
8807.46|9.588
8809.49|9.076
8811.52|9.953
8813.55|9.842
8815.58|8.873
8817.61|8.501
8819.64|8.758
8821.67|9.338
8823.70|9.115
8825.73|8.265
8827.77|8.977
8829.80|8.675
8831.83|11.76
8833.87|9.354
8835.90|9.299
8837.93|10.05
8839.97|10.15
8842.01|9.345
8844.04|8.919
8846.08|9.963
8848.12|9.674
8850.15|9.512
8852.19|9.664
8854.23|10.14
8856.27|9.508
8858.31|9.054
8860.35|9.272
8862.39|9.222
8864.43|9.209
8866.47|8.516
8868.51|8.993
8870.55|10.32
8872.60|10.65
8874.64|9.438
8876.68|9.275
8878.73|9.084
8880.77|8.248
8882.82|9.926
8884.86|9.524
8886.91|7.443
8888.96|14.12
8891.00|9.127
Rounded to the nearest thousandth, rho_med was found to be 0.098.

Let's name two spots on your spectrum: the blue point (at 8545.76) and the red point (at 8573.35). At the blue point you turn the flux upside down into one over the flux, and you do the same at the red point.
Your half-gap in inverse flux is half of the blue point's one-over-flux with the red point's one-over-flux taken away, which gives -0.0041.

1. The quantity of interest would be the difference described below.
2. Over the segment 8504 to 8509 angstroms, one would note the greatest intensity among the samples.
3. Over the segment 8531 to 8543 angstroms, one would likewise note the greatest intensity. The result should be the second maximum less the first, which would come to -1.0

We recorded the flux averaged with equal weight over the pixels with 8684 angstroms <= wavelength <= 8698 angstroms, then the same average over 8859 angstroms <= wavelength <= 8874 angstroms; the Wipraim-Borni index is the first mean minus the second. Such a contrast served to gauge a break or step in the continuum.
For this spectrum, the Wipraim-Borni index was -0.1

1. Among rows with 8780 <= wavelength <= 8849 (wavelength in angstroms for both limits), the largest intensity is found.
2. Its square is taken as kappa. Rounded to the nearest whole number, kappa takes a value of 138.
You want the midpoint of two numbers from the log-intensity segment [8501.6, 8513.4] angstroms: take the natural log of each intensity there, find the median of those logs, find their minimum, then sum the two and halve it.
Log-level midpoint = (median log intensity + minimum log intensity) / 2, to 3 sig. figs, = 2.28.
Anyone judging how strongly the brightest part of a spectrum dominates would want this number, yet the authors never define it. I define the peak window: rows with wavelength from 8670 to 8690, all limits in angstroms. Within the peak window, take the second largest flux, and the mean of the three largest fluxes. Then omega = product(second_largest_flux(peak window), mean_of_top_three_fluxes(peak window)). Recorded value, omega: 103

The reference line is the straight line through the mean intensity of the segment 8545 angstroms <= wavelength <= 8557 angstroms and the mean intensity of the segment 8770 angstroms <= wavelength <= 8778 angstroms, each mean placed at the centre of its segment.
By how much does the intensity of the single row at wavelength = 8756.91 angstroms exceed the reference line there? -0.6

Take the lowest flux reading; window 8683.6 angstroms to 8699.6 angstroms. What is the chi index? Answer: 8.846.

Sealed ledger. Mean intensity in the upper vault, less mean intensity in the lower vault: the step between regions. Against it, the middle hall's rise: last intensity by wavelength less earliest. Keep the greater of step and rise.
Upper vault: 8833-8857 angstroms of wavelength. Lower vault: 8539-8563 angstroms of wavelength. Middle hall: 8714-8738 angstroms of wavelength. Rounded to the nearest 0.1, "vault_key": 1.0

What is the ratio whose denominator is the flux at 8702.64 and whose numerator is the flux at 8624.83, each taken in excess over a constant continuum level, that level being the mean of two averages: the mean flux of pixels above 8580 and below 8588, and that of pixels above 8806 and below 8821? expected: -4.5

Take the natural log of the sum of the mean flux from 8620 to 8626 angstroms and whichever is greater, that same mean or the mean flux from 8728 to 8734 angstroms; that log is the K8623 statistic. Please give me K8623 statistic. 3.017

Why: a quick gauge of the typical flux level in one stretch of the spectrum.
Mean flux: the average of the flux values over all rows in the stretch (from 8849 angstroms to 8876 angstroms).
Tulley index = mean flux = 9.5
